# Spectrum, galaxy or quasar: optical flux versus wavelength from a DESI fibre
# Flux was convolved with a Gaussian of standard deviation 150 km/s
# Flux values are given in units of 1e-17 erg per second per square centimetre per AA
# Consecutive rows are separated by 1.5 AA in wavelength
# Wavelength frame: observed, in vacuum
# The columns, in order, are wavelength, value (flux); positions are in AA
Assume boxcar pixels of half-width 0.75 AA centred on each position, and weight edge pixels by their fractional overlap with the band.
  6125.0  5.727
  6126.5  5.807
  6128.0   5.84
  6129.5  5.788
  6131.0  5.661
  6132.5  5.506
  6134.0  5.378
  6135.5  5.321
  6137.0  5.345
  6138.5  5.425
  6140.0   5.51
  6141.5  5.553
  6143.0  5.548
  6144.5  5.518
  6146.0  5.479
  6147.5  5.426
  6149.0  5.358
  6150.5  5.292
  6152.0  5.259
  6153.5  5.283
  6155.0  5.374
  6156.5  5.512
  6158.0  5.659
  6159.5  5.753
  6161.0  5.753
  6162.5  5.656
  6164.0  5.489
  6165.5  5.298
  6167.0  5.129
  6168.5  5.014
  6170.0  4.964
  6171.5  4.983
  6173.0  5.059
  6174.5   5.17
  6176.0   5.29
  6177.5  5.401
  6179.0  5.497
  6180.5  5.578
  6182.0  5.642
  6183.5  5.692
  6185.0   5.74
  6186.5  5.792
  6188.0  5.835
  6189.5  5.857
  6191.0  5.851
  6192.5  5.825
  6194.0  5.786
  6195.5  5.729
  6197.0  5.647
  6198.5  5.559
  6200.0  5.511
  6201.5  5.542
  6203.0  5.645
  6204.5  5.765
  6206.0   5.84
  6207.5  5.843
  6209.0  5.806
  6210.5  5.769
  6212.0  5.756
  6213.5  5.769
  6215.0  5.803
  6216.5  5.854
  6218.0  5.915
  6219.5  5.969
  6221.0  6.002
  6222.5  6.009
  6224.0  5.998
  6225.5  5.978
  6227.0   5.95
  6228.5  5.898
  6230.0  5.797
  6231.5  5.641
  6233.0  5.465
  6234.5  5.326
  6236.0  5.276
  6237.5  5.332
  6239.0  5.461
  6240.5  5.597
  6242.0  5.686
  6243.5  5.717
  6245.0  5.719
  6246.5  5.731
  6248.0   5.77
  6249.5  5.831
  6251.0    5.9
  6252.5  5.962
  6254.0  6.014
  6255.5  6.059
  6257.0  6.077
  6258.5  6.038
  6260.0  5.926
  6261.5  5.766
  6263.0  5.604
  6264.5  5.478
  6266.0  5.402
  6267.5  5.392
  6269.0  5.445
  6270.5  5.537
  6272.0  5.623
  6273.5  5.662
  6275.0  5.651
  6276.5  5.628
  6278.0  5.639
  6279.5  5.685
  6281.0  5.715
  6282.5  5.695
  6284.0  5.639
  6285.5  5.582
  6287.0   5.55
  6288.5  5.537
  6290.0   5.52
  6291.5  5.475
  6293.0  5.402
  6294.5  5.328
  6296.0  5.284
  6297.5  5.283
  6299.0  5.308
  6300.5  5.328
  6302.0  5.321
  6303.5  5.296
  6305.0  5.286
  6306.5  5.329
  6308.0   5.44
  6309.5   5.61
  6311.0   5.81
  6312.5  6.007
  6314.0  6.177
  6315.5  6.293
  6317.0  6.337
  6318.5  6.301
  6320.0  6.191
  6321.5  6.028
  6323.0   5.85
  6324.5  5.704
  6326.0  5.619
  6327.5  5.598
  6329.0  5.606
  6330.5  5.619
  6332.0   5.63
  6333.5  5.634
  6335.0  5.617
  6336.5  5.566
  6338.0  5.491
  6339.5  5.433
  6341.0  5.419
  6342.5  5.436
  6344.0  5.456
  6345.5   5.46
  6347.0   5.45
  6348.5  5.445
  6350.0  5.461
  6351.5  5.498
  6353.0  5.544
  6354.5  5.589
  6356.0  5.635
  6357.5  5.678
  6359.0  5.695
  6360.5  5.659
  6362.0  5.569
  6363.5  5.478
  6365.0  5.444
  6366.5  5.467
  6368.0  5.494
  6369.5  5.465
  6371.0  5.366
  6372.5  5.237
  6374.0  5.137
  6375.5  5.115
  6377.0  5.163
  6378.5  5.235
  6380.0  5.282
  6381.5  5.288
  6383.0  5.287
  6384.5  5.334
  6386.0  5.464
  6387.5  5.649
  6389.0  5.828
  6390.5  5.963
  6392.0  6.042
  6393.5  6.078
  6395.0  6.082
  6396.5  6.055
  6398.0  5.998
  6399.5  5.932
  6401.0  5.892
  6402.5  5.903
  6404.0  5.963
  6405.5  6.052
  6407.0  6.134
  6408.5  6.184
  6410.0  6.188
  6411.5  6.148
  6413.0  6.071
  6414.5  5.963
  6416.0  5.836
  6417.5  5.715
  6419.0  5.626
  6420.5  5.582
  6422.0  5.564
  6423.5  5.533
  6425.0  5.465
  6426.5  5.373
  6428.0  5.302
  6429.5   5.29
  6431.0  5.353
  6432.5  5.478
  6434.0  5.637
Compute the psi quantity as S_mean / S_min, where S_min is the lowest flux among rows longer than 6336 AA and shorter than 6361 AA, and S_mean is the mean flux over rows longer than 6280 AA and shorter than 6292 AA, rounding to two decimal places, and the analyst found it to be 1.03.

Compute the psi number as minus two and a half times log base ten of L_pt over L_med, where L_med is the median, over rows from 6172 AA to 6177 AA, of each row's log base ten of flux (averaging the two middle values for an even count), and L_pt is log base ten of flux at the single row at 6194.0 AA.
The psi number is -0.07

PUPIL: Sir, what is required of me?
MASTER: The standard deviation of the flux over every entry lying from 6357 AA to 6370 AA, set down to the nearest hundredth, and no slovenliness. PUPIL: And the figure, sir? 0.10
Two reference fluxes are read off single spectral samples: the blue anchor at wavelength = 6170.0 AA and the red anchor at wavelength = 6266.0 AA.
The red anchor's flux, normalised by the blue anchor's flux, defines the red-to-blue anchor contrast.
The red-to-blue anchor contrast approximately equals 1.09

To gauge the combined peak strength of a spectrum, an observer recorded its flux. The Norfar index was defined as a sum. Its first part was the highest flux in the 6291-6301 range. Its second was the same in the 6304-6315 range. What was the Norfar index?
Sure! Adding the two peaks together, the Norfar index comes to 11.7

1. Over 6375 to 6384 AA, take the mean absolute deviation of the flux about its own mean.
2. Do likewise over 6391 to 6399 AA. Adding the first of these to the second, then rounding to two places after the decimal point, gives 0.08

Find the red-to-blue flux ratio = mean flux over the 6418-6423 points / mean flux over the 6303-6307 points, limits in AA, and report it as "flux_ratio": 1.05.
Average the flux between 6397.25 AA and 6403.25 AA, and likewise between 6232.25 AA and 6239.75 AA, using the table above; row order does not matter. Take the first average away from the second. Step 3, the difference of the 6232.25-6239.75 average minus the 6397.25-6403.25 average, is -0.56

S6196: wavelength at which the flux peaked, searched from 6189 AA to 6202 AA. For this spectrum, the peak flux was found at 6189.5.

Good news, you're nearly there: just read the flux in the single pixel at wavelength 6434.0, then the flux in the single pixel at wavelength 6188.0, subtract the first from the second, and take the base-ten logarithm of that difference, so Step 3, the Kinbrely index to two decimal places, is -0.70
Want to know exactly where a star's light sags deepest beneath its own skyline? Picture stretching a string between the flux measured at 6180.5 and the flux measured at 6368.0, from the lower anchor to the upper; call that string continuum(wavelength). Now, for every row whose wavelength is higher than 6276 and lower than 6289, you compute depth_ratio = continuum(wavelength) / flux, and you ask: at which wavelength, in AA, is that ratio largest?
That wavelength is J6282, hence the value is 6288.5 AA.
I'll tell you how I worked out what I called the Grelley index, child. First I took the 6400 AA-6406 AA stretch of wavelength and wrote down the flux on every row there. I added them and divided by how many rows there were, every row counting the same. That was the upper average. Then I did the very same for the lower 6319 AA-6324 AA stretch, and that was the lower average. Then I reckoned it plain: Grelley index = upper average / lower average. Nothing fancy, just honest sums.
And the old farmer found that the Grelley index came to 0.988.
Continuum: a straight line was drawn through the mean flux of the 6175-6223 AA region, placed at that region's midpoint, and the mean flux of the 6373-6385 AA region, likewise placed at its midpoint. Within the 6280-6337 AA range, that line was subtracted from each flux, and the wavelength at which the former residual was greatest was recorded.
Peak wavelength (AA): 6317.0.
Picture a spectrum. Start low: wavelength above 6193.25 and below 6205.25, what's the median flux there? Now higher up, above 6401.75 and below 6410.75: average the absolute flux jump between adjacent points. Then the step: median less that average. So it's 5.59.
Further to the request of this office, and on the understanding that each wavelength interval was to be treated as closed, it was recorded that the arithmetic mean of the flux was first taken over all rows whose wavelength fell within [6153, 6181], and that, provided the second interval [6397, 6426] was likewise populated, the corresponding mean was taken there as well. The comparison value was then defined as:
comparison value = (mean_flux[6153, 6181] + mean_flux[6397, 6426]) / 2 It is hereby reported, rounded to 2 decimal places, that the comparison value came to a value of 5.62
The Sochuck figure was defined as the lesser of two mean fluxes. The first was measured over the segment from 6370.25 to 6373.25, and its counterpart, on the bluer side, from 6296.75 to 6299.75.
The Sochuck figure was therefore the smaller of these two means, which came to 5.30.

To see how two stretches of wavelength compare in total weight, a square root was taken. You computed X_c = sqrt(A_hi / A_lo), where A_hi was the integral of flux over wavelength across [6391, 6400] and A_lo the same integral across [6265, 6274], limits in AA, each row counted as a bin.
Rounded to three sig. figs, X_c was 1.05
